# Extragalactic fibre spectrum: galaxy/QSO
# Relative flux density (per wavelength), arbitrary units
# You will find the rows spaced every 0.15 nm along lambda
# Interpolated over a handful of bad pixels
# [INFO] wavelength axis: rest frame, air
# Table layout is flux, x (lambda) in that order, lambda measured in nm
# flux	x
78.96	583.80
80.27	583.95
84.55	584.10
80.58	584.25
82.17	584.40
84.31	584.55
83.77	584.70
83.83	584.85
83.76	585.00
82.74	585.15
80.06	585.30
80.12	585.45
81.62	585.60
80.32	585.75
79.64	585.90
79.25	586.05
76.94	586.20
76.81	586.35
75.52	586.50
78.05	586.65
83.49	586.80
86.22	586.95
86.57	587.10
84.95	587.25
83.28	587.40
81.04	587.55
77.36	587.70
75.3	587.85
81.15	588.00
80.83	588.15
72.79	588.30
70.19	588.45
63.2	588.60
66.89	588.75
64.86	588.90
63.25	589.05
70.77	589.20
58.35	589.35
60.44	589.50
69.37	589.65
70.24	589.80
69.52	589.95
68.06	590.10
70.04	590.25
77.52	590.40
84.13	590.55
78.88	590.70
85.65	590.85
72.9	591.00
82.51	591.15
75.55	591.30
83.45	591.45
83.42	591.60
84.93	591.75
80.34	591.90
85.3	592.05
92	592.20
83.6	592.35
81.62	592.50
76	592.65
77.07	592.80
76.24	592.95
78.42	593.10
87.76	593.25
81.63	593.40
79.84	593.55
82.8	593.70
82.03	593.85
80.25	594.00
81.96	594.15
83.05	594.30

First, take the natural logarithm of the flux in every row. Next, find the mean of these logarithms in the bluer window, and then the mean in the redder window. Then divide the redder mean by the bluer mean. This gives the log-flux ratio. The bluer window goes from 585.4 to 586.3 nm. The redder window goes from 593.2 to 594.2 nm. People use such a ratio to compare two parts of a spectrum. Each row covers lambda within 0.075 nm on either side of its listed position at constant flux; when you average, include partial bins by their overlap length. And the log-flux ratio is 1.01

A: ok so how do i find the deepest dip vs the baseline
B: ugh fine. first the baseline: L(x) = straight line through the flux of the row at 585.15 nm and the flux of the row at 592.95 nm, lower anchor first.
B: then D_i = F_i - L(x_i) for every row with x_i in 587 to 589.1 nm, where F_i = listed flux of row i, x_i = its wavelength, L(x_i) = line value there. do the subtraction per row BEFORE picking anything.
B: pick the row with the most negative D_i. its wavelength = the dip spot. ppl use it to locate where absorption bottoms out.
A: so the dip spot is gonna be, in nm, 588.60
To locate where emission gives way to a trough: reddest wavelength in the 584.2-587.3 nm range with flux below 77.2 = 586.50 nm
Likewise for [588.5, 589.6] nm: 589.50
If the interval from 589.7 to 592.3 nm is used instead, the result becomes 591.30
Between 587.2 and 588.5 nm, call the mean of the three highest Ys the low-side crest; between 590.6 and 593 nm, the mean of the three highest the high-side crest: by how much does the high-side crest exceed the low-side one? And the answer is 5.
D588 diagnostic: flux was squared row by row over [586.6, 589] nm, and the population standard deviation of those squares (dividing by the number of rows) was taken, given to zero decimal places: 1114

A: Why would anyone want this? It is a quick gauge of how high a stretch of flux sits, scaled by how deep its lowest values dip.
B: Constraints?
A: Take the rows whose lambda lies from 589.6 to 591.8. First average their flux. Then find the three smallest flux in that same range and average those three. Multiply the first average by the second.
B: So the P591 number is 5317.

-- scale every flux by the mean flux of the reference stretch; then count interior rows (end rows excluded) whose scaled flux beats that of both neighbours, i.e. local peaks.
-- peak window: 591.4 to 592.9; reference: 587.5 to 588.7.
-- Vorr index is 2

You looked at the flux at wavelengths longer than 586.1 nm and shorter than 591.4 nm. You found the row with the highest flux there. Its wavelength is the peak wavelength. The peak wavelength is 587.10 nm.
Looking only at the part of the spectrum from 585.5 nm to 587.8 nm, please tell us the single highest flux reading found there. 86.57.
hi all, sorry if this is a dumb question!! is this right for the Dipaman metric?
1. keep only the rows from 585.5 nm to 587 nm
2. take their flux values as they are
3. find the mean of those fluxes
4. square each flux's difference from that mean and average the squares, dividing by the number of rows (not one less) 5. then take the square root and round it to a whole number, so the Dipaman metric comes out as 3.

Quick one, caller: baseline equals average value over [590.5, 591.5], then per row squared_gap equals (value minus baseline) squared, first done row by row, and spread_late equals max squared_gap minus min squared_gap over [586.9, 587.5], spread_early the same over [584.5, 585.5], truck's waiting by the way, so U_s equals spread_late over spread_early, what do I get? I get 2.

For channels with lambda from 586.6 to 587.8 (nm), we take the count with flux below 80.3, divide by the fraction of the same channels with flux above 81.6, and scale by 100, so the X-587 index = 320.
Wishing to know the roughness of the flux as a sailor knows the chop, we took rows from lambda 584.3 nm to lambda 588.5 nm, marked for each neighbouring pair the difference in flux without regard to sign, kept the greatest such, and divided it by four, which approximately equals 2.0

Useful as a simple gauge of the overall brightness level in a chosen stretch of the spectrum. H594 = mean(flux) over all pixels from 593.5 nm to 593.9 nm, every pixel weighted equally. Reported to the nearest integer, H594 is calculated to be 82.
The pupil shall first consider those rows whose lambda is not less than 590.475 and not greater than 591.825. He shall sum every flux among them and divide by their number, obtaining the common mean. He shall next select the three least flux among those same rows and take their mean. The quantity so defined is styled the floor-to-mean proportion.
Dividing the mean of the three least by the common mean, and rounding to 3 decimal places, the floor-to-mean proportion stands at 0.932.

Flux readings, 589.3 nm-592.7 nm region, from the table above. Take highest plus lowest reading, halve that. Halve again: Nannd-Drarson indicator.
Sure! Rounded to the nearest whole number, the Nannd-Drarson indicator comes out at 38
